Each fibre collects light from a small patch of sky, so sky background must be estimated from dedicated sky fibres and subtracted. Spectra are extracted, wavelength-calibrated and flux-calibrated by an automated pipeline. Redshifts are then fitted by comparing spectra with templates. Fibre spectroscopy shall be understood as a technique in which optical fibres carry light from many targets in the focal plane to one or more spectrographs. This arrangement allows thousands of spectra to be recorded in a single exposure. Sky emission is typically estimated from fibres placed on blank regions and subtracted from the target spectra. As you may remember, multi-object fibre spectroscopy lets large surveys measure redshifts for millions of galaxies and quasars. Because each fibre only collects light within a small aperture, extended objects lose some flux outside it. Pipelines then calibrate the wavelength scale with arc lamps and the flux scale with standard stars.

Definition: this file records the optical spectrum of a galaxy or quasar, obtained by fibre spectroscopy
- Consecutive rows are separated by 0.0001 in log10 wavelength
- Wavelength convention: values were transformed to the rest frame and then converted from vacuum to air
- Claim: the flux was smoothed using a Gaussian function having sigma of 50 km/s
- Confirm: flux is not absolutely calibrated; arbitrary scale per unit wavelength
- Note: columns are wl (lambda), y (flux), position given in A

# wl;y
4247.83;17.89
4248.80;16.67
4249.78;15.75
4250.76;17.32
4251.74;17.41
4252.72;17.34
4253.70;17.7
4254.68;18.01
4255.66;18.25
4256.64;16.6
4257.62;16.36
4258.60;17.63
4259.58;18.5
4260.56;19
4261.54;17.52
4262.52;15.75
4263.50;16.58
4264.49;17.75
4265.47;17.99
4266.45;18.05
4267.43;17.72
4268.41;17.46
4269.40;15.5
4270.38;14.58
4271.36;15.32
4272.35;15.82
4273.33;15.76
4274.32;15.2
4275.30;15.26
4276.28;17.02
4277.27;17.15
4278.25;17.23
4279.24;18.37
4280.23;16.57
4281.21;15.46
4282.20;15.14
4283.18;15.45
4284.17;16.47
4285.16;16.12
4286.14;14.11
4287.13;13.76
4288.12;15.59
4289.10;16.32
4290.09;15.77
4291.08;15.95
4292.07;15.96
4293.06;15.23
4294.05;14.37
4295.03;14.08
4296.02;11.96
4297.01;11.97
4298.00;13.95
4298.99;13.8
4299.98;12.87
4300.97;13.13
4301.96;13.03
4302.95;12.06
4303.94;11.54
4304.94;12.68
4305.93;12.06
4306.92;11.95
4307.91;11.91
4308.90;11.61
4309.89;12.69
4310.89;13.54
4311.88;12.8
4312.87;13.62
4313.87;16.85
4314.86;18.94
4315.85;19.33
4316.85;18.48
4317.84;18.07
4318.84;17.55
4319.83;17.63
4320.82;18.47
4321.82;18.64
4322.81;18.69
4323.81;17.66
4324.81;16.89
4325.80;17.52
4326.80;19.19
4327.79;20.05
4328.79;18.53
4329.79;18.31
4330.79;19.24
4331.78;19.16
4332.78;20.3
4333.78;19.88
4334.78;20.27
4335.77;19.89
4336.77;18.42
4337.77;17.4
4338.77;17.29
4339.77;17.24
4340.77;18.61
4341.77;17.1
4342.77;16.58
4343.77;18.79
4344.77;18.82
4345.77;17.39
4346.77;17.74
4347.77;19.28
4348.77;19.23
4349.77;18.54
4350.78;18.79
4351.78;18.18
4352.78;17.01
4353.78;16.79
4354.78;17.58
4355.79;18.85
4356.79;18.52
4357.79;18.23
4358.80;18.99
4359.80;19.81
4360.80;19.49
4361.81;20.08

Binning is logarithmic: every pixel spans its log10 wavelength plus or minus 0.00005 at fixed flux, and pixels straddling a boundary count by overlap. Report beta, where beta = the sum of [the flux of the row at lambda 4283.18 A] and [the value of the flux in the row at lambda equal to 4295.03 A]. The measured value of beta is 29.5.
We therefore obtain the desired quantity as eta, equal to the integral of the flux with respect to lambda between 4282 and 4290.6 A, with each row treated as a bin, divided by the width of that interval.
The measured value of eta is 15.4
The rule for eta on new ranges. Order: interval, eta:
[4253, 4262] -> 17.7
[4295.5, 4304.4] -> 12.7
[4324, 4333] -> 18.7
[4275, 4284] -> 16.4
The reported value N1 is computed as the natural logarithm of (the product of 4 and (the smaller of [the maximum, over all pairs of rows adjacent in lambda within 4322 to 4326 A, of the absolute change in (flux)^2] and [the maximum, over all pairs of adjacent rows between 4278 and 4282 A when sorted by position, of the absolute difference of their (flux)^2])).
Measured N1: 5.0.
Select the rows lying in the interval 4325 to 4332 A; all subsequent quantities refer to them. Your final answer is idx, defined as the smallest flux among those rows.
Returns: 17.52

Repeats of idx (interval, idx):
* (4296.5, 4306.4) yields 11.54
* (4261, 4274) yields 14.58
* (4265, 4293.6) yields 13.76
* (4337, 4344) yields 16.58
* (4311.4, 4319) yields 12.8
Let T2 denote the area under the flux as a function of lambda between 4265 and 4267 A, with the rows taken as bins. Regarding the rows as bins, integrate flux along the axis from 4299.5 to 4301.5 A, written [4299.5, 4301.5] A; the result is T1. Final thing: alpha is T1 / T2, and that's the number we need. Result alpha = 0.72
